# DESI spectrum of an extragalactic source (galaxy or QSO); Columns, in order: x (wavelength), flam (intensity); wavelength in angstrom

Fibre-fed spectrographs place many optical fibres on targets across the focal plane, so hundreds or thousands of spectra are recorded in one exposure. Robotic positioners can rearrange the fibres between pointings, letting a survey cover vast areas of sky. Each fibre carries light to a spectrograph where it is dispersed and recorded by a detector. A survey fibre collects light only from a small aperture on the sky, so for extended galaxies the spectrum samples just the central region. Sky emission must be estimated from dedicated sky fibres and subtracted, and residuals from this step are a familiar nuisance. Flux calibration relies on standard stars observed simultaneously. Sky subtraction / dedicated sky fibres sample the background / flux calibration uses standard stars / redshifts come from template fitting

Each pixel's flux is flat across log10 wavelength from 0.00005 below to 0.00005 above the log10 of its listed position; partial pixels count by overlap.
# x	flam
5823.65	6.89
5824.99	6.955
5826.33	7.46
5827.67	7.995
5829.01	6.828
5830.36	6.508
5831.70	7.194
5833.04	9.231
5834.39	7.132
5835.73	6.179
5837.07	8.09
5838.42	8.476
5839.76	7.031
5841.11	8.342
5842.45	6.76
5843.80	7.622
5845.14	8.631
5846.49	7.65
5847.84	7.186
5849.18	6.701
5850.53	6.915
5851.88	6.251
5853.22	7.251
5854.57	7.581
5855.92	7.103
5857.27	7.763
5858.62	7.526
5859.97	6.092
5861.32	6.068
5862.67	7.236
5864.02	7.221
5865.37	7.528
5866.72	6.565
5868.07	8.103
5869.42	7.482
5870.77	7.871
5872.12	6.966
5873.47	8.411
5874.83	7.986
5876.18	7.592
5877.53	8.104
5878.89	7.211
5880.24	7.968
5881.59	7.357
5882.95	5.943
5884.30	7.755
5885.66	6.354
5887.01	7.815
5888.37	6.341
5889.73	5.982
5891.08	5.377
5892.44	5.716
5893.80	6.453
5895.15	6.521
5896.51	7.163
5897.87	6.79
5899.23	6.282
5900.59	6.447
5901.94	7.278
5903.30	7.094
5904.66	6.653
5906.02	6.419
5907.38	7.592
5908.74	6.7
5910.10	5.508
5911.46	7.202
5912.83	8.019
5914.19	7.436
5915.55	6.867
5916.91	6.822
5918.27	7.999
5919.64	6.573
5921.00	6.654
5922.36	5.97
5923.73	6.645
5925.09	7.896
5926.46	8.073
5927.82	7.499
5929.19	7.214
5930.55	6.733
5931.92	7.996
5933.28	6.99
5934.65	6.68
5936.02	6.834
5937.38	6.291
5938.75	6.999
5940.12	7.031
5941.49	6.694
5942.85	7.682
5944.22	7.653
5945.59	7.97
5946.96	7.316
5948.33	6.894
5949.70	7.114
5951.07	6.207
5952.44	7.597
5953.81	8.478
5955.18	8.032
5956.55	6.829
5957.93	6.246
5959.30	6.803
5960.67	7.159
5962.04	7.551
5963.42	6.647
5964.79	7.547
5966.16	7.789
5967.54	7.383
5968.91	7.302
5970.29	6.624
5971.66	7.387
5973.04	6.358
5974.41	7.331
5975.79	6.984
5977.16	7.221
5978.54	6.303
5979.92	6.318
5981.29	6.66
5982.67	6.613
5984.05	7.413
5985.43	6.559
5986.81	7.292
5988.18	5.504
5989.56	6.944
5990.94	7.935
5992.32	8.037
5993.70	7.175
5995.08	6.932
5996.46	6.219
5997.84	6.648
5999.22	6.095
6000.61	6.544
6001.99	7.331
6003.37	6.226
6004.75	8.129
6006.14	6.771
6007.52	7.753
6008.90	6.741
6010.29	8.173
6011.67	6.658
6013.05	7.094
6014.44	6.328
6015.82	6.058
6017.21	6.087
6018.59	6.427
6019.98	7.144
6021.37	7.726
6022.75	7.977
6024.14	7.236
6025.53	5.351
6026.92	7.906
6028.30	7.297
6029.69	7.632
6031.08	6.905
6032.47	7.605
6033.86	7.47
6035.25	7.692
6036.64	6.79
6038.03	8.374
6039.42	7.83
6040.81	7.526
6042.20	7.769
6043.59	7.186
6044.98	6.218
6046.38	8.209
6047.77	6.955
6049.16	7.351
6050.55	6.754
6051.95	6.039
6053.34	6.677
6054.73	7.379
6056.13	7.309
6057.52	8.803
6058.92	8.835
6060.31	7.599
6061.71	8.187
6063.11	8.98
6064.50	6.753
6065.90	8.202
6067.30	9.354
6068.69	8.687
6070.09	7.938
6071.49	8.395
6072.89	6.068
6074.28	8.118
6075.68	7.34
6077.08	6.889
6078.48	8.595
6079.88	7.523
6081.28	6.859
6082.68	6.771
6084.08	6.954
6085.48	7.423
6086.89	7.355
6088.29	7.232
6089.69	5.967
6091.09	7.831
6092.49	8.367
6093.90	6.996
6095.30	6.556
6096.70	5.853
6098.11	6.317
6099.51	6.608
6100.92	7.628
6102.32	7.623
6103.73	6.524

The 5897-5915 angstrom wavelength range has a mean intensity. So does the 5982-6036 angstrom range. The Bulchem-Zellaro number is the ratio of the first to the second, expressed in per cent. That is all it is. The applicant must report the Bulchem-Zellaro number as 98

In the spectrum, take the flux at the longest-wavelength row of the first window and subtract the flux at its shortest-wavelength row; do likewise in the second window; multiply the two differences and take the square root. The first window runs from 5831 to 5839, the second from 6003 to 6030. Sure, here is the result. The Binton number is 1.3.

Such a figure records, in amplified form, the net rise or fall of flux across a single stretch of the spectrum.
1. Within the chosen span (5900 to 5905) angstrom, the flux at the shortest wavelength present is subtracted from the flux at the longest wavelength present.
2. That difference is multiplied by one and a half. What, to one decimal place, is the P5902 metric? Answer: 0.3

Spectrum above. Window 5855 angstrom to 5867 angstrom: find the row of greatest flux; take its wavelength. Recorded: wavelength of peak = 5857.27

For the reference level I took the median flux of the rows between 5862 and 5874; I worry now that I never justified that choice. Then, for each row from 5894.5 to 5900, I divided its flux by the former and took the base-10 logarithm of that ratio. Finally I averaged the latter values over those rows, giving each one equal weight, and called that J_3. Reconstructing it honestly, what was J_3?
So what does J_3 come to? -0.049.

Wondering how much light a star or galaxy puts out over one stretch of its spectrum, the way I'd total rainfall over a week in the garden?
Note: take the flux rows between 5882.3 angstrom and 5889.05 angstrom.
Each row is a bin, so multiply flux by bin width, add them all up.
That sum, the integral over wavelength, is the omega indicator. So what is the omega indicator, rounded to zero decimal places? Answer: 46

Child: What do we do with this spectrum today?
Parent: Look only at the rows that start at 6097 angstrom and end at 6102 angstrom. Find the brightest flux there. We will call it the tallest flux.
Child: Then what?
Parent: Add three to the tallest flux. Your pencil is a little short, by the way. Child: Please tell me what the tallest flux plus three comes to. 10.6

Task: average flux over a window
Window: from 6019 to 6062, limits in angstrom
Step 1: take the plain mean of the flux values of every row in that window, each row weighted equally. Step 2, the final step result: 7.4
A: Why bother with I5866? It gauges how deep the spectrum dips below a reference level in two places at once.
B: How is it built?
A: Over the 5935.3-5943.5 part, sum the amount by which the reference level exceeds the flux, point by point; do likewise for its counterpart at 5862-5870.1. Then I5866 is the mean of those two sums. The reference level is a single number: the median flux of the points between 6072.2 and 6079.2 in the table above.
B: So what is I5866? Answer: 1.2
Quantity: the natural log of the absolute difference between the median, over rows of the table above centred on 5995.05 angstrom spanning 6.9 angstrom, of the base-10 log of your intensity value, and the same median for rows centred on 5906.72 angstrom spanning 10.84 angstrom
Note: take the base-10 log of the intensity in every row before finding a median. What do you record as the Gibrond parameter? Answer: -6.0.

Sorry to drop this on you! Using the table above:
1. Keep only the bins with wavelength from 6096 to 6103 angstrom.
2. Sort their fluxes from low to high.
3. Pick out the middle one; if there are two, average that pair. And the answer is 6.6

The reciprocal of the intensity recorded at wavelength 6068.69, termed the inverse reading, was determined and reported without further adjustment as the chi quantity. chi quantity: 0.115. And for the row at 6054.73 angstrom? 0.136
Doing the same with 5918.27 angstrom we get 0.125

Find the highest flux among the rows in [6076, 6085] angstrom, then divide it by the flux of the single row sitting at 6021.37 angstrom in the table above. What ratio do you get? 1.11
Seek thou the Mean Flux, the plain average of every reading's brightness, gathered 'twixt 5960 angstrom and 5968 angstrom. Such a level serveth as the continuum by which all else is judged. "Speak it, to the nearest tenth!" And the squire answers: 7.3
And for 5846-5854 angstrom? 7.0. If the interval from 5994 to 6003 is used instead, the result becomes 6.6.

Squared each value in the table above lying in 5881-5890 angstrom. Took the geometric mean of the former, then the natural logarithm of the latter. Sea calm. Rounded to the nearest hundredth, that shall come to 3.82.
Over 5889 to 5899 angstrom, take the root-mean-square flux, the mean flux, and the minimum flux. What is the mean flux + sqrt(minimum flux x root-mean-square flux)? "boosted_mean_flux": 12.1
